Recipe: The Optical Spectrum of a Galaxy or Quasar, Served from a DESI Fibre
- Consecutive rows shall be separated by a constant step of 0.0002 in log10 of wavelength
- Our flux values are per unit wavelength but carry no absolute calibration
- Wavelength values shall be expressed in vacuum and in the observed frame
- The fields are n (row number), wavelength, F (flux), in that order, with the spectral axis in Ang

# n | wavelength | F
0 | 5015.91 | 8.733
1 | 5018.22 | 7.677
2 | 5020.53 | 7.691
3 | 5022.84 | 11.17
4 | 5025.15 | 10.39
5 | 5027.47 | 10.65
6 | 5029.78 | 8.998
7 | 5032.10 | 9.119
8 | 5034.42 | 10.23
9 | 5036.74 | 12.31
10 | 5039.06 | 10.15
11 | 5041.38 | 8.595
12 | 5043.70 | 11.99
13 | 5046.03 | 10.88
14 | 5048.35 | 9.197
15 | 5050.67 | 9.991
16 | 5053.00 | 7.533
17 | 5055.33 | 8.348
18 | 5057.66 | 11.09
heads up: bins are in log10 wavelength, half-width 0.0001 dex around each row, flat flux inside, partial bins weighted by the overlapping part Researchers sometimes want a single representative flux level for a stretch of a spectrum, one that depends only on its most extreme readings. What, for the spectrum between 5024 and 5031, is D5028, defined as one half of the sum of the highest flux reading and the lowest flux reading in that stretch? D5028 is 9.8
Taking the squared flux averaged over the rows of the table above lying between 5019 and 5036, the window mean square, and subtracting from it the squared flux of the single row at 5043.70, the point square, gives -47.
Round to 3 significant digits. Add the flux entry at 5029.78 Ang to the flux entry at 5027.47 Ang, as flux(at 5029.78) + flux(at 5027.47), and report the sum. 19.6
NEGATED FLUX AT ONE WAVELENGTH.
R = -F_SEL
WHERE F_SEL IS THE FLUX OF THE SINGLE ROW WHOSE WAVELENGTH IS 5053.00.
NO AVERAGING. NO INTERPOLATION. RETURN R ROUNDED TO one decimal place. -7.5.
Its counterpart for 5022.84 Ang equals -11.2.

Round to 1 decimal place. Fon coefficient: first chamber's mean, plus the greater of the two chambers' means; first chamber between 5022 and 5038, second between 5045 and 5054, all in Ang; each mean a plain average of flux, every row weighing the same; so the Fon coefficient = 20.8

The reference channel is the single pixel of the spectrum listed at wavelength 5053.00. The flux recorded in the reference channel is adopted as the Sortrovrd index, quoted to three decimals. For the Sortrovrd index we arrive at 7.533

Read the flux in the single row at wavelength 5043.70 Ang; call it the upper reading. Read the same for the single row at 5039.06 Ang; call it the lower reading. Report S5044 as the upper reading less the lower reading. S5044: 1.8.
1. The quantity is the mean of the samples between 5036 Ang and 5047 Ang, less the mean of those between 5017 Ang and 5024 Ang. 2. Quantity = 1.9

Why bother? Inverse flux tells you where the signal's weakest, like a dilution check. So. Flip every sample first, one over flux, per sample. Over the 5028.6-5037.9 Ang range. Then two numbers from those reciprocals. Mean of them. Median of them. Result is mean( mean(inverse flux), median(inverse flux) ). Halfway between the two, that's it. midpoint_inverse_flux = 0.102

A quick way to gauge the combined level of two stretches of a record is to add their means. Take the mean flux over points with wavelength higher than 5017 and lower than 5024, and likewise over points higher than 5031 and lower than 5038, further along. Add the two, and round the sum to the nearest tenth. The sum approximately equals 19.4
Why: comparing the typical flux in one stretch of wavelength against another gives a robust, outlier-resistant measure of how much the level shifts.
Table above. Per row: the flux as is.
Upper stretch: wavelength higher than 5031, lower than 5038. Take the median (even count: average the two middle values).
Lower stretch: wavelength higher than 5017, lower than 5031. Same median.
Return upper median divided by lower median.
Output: 1.06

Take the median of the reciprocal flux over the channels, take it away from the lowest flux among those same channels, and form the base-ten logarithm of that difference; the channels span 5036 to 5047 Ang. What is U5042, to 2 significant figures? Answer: 0.93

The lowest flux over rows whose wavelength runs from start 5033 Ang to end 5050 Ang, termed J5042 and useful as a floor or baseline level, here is 8.595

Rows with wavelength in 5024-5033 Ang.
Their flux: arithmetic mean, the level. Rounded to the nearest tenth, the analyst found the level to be 9.8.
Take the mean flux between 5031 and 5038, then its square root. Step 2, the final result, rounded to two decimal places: 3.25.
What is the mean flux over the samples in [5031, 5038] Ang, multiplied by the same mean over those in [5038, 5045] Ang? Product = 108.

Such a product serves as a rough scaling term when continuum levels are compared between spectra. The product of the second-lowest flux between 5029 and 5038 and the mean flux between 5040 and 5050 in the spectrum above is 93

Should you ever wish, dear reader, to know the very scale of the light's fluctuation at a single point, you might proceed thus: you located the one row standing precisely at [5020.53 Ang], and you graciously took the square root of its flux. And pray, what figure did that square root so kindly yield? 2.77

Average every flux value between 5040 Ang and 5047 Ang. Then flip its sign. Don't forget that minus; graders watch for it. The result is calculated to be -10.5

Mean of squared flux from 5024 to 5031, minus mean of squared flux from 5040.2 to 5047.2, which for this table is -11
